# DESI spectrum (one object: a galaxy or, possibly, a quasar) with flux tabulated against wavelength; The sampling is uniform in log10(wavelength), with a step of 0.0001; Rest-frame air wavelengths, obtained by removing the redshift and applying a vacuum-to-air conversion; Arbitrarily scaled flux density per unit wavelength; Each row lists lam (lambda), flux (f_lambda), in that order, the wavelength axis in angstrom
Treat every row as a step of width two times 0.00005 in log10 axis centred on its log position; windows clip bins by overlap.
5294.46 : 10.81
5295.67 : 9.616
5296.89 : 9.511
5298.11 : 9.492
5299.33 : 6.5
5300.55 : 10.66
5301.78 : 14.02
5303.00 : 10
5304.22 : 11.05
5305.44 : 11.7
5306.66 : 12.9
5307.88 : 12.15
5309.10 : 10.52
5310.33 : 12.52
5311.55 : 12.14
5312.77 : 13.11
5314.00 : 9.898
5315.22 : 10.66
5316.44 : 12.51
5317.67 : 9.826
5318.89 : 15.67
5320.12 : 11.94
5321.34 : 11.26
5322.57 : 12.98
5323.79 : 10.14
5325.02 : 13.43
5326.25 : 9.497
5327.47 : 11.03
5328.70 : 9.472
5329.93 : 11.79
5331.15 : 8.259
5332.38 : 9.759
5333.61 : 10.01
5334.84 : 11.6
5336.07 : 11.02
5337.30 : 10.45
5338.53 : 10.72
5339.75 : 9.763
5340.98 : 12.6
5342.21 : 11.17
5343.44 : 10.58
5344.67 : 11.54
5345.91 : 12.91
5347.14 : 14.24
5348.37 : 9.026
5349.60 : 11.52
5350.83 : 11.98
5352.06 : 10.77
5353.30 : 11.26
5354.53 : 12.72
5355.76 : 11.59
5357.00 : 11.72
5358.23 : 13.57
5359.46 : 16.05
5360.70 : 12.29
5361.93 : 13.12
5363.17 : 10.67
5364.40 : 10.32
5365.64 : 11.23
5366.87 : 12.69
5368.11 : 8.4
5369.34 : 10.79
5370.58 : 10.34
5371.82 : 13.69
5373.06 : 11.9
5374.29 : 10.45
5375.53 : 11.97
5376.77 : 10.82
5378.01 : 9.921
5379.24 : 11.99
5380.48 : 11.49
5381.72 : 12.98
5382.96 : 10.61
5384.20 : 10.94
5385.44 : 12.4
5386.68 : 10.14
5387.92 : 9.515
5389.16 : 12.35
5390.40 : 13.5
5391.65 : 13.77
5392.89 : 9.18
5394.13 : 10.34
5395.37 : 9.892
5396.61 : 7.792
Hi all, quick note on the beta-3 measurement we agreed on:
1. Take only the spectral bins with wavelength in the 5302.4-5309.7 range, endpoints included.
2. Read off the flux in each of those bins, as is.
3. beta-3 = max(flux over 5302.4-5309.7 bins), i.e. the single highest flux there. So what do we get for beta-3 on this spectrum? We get 12.9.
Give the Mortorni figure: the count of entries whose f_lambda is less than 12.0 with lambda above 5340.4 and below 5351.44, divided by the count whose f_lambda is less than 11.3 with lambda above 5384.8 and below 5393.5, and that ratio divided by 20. 0.100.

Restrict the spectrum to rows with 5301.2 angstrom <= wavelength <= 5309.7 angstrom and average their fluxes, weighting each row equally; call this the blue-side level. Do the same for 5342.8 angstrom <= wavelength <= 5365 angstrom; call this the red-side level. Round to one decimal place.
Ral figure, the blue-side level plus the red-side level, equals 23.8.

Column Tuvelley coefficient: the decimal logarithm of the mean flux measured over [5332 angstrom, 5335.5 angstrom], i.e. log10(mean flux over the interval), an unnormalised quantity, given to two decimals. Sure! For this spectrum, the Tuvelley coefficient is 1.02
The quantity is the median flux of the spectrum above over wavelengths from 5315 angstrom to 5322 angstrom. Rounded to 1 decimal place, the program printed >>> 11.6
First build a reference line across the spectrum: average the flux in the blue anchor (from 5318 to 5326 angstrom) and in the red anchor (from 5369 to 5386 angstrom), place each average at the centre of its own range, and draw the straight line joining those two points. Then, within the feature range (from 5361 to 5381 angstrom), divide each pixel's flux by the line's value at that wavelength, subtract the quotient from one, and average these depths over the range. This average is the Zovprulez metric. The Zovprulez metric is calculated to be 0.03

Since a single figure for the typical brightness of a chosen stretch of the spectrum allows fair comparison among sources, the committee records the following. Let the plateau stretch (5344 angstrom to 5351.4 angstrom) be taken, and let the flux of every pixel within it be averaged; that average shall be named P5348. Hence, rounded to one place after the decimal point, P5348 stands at 11.9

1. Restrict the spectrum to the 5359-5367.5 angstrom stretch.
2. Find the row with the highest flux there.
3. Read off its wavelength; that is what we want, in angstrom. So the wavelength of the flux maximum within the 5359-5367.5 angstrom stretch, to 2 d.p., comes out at 5359.46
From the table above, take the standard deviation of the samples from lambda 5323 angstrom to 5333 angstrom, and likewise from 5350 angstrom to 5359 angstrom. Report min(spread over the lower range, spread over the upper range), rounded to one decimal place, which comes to 0.9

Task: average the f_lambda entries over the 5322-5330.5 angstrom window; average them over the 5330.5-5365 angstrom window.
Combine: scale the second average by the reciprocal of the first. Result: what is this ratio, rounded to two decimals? 1.03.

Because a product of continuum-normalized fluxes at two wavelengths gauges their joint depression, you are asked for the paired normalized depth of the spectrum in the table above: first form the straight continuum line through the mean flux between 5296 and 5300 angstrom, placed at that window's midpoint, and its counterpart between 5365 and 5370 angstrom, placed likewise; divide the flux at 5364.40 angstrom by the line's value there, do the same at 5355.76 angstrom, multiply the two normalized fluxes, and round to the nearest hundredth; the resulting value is 1.08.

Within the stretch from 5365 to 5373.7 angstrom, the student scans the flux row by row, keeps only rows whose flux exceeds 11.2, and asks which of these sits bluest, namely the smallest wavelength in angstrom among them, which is 5365.64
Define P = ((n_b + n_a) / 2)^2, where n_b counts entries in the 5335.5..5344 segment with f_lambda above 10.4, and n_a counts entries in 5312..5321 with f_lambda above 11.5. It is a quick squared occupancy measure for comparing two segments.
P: 25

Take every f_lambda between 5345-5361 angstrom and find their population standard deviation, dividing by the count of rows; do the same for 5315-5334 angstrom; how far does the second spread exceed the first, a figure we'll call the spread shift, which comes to 0.15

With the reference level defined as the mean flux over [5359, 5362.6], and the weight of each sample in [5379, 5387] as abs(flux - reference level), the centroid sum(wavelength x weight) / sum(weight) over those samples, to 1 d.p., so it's 5383.4 angstrom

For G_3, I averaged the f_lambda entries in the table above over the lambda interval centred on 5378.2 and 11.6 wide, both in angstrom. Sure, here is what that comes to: 11.3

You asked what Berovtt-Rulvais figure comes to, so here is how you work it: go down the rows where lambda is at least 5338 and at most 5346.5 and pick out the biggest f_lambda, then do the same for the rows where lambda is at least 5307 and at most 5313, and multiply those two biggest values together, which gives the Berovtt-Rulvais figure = 169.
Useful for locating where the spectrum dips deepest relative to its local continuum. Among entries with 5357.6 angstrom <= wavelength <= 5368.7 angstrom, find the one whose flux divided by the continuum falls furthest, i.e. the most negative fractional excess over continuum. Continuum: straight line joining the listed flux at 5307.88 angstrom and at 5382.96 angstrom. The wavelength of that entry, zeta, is 5368.11 angstrom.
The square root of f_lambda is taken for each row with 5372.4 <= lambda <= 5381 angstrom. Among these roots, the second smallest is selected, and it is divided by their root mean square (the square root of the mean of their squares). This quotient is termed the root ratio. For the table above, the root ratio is 0.97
